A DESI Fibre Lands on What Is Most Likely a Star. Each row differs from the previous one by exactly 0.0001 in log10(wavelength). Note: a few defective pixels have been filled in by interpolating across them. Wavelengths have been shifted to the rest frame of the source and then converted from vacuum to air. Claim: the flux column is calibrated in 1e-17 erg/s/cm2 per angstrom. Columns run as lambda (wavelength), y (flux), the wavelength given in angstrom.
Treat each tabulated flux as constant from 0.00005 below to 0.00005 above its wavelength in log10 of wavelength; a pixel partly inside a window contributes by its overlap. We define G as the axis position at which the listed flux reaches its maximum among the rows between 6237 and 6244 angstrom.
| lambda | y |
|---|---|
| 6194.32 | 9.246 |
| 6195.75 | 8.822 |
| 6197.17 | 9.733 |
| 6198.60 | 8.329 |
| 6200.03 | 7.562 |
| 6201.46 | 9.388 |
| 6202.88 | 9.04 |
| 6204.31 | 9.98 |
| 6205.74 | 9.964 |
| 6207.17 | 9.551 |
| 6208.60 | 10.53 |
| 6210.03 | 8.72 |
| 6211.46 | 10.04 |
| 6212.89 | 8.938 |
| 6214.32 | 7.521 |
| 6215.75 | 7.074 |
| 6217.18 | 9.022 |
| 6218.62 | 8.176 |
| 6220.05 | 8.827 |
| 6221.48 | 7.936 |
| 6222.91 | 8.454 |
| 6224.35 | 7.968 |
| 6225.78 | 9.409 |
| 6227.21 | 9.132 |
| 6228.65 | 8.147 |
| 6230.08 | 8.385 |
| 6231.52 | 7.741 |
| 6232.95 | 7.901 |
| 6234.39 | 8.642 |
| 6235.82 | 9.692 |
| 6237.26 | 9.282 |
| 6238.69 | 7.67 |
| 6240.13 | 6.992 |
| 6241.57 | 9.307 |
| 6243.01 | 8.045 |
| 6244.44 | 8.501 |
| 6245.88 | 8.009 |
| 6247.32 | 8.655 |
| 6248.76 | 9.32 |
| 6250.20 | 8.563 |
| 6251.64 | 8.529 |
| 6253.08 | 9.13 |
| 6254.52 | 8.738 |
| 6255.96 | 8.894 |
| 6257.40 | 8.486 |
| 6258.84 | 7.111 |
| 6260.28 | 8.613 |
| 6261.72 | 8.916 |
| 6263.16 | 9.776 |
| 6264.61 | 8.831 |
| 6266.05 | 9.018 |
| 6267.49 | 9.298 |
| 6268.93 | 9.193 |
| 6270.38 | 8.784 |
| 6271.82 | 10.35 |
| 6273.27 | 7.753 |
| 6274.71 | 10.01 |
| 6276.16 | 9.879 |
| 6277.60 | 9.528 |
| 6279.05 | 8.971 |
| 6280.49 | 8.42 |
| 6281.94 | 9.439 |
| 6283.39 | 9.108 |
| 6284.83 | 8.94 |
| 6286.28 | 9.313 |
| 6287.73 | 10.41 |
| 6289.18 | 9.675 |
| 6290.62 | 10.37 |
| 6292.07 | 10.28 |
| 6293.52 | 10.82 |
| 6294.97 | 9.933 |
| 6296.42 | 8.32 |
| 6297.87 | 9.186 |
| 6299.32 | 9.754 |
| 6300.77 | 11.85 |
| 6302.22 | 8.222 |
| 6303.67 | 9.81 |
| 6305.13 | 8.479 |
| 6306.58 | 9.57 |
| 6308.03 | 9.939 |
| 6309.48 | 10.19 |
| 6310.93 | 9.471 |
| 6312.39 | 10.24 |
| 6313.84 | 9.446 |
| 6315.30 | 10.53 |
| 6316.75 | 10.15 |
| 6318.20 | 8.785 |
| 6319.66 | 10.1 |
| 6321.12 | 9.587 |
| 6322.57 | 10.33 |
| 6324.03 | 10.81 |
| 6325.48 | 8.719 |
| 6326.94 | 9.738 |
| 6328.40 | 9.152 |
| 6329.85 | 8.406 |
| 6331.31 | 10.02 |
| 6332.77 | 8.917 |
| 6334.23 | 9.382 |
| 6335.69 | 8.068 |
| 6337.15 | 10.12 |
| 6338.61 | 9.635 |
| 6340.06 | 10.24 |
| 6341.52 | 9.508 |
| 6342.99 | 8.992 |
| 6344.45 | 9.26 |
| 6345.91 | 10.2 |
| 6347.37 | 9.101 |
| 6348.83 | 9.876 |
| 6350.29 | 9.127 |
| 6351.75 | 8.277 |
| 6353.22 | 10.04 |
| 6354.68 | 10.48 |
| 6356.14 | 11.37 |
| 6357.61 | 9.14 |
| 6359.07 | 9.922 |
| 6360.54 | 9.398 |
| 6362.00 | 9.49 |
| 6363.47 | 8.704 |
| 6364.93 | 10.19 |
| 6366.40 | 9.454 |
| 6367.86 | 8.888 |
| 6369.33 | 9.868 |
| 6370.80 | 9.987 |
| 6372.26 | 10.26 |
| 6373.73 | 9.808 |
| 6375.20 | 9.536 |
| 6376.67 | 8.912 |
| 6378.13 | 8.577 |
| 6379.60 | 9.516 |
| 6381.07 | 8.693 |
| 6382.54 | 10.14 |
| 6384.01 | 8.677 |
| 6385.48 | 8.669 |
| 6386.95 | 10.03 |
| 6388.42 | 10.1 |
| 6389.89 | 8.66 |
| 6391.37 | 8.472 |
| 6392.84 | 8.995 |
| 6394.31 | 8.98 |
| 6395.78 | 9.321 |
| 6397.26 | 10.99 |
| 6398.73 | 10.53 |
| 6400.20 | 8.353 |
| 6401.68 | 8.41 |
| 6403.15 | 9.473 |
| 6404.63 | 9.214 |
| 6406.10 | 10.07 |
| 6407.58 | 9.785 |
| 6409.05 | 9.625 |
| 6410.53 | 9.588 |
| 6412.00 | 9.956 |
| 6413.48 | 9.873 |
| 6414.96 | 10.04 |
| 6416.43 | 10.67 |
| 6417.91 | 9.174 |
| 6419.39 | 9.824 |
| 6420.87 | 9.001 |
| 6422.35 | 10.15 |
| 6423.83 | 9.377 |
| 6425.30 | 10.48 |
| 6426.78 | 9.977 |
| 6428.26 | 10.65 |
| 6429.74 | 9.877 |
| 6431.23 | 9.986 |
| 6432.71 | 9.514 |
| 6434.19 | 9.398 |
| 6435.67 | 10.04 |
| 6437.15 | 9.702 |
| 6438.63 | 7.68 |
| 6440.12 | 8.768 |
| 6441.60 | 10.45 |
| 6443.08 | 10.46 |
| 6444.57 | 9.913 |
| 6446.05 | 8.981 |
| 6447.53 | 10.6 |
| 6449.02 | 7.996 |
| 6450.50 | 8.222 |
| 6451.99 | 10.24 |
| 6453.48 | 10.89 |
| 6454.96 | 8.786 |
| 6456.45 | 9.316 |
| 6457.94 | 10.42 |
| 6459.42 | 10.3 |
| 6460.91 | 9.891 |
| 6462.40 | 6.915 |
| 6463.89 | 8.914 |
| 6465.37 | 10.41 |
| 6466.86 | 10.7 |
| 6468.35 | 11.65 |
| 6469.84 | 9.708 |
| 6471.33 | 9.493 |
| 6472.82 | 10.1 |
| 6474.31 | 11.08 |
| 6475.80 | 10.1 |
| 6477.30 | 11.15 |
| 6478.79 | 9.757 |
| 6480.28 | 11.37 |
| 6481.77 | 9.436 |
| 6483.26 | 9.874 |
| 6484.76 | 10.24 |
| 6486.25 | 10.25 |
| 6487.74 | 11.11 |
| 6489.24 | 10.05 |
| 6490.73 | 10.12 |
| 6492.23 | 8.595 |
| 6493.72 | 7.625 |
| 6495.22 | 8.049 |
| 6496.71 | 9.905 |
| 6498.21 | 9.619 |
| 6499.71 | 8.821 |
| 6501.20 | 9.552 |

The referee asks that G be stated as 6241.57 angstrom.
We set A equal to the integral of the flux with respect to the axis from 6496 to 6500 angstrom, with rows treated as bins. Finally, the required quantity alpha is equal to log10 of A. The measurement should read 1.58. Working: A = 38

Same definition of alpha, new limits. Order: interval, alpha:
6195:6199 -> 1.56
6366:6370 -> 1.58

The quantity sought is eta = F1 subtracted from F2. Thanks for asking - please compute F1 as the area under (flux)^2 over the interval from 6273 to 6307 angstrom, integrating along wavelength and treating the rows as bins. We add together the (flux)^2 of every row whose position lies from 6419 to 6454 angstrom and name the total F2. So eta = -848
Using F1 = 3111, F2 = 2263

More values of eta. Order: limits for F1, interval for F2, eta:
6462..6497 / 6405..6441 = -1190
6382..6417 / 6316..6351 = -1009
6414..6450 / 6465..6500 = -994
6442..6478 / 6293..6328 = -1235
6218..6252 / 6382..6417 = -263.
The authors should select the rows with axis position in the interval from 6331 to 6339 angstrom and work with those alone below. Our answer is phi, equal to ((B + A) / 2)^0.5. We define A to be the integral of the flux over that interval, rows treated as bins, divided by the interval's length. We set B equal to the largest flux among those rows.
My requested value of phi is 3.12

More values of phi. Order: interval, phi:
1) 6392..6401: 3.20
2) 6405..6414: 3.15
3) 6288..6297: 3.22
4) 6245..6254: 3.00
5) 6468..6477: 3.32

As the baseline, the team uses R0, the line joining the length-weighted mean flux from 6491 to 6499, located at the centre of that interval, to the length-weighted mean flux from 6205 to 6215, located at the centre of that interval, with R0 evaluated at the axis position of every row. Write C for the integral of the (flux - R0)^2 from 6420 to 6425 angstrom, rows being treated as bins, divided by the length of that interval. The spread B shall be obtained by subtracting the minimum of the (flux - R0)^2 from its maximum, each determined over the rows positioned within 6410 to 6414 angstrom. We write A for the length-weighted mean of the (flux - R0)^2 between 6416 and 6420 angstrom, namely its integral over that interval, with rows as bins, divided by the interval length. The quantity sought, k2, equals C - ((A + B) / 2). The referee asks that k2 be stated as -0.15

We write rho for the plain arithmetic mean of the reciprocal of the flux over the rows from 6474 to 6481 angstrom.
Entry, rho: 0.094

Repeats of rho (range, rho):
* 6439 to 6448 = 0.102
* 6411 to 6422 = 0.102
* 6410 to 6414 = 0.102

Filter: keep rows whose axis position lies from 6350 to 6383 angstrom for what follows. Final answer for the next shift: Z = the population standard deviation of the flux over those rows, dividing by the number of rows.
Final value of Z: 0.70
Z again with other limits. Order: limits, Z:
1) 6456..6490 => 0.96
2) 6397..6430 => 0.66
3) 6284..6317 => 0.82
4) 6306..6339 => 0.68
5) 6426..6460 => 0.87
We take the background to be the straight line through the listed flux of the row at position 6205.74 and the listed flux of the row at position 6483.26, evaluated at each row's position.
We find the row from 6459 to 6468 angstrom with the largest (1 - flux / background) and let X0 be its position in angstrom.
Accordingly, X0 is 6462.40 angstrom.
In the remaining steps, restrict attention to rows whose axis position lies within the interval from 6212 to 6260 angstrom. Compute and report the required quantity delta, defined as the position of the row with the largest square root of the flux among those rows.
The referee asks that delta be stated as 6235.82 angstrom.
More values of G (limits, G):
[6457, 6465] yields 6457.94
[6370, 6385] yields 6372.26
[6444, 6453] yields 6447.53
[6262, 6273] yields 6271.82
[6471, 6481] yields 6480.28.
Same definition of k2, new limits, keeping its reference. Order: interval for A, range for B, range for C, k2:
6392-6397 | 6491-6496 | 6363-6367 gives -0.35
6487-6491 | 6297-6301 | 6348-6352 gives -4.63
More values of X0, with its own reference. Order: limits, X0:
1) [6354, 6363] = 6357.61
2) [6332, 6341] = 6335.69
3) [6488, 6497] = 6493.72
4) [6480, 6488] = 6481.77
